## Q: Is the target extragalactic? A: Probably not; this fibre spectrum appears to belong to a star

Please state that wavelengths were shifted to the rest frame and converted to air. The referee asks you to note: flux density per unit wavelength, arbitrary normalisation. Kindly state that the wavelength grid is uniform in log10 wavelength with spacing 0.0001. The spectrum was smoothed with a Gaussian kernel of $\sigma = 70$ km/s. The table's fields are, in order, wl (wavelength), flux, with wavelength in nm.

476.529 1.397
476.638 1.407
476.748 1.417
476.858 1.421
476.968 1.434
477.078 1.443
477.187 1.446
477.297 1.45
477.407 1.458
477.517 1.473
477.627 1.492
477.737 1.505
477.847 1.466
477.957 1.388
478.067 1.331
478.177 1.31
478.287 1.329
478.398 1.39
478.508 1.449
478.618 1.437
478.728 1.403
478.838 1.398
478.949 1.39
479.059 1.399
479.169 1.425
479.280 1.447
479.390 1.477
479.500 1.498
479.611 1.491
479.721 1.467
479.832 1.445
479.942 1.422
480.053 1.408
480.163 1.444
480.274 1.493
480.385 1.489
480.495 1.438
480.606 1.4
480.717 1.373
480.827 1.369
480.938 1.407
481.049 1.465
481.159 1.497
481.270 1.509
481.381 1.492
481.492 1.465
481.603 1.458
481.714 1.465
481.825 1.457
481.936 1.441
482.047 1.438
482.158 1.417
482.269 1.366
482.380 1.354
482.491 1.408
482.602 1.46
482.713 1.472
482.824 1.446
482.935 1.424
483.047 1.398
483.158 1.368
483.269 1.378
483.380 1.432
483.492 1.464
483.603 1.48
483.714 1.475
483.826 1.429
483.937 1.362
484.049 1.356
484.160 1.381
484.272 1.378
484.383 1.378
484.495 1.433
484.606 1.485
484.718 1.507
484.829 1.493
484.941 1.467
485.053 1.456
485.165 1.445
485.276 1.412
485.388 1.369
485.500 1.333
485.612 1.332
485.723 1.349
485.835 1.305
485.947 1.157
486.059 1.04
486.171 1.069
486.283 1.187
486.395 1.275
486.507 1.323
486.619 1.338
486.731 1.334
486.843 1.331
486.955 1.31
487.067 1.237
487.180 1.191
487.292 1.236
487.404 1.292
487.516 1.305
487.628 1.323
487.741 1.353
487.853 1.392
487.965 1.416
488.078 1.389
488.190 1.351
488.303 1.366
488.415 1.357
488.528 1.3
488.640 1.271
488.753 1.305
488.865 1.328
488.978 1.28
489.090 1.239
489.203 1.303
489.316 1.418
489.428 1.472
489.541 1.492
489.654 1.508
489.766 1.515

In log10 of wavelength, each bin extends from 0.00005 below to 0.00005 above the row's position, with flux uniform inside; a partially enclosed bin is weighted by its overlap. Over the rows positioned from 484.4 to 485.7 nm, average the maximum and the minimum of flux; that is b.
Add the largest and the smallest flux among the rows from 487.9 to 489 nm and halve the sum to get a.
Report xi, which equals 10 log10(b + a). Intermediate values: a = 1.34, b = 1.42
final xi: 4.41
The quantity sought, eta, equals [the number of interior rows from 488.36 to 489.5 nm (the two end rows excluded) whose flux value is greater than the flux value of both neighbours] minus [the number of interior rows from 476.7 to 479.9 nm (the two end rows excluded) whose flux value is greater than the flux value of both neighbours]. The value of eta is -2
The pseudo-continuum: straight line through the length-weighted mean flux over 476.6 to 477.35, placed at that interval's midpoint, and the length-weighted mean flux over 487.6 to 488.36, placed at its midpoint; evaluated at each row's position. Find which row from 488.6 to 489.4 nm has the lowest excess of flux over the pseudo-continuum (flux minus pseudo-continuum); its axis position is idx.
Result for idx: 489.090 nm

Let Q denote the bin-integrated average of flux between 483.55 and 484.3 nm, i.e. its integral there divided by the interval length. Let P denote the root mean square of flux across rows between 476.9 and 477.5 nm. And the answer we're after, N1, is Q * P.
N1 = 2.0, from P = 1.45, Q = 1.41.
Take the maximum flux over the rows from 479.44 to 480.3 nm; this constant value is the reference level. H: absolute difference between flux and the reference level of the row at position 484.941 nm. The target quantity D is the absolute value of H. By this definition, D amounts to 0.031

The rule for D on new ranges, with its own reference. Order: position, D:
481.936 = 0.057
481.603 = 0.040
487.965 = 0.082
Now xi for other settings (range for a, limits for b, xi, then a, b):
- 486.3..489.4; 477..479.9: 4.33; 1.30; 1.41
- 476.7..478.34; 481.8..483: 4.50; 1.41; 1.41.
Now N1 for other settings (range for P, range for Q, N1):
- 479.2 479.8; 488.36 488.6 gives 2.0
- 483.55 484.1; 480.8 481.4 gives 2.1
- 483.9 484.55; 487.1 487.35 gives 1.7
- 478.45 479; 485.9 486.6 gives 1.7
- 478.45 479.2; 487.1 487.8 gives 1.8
